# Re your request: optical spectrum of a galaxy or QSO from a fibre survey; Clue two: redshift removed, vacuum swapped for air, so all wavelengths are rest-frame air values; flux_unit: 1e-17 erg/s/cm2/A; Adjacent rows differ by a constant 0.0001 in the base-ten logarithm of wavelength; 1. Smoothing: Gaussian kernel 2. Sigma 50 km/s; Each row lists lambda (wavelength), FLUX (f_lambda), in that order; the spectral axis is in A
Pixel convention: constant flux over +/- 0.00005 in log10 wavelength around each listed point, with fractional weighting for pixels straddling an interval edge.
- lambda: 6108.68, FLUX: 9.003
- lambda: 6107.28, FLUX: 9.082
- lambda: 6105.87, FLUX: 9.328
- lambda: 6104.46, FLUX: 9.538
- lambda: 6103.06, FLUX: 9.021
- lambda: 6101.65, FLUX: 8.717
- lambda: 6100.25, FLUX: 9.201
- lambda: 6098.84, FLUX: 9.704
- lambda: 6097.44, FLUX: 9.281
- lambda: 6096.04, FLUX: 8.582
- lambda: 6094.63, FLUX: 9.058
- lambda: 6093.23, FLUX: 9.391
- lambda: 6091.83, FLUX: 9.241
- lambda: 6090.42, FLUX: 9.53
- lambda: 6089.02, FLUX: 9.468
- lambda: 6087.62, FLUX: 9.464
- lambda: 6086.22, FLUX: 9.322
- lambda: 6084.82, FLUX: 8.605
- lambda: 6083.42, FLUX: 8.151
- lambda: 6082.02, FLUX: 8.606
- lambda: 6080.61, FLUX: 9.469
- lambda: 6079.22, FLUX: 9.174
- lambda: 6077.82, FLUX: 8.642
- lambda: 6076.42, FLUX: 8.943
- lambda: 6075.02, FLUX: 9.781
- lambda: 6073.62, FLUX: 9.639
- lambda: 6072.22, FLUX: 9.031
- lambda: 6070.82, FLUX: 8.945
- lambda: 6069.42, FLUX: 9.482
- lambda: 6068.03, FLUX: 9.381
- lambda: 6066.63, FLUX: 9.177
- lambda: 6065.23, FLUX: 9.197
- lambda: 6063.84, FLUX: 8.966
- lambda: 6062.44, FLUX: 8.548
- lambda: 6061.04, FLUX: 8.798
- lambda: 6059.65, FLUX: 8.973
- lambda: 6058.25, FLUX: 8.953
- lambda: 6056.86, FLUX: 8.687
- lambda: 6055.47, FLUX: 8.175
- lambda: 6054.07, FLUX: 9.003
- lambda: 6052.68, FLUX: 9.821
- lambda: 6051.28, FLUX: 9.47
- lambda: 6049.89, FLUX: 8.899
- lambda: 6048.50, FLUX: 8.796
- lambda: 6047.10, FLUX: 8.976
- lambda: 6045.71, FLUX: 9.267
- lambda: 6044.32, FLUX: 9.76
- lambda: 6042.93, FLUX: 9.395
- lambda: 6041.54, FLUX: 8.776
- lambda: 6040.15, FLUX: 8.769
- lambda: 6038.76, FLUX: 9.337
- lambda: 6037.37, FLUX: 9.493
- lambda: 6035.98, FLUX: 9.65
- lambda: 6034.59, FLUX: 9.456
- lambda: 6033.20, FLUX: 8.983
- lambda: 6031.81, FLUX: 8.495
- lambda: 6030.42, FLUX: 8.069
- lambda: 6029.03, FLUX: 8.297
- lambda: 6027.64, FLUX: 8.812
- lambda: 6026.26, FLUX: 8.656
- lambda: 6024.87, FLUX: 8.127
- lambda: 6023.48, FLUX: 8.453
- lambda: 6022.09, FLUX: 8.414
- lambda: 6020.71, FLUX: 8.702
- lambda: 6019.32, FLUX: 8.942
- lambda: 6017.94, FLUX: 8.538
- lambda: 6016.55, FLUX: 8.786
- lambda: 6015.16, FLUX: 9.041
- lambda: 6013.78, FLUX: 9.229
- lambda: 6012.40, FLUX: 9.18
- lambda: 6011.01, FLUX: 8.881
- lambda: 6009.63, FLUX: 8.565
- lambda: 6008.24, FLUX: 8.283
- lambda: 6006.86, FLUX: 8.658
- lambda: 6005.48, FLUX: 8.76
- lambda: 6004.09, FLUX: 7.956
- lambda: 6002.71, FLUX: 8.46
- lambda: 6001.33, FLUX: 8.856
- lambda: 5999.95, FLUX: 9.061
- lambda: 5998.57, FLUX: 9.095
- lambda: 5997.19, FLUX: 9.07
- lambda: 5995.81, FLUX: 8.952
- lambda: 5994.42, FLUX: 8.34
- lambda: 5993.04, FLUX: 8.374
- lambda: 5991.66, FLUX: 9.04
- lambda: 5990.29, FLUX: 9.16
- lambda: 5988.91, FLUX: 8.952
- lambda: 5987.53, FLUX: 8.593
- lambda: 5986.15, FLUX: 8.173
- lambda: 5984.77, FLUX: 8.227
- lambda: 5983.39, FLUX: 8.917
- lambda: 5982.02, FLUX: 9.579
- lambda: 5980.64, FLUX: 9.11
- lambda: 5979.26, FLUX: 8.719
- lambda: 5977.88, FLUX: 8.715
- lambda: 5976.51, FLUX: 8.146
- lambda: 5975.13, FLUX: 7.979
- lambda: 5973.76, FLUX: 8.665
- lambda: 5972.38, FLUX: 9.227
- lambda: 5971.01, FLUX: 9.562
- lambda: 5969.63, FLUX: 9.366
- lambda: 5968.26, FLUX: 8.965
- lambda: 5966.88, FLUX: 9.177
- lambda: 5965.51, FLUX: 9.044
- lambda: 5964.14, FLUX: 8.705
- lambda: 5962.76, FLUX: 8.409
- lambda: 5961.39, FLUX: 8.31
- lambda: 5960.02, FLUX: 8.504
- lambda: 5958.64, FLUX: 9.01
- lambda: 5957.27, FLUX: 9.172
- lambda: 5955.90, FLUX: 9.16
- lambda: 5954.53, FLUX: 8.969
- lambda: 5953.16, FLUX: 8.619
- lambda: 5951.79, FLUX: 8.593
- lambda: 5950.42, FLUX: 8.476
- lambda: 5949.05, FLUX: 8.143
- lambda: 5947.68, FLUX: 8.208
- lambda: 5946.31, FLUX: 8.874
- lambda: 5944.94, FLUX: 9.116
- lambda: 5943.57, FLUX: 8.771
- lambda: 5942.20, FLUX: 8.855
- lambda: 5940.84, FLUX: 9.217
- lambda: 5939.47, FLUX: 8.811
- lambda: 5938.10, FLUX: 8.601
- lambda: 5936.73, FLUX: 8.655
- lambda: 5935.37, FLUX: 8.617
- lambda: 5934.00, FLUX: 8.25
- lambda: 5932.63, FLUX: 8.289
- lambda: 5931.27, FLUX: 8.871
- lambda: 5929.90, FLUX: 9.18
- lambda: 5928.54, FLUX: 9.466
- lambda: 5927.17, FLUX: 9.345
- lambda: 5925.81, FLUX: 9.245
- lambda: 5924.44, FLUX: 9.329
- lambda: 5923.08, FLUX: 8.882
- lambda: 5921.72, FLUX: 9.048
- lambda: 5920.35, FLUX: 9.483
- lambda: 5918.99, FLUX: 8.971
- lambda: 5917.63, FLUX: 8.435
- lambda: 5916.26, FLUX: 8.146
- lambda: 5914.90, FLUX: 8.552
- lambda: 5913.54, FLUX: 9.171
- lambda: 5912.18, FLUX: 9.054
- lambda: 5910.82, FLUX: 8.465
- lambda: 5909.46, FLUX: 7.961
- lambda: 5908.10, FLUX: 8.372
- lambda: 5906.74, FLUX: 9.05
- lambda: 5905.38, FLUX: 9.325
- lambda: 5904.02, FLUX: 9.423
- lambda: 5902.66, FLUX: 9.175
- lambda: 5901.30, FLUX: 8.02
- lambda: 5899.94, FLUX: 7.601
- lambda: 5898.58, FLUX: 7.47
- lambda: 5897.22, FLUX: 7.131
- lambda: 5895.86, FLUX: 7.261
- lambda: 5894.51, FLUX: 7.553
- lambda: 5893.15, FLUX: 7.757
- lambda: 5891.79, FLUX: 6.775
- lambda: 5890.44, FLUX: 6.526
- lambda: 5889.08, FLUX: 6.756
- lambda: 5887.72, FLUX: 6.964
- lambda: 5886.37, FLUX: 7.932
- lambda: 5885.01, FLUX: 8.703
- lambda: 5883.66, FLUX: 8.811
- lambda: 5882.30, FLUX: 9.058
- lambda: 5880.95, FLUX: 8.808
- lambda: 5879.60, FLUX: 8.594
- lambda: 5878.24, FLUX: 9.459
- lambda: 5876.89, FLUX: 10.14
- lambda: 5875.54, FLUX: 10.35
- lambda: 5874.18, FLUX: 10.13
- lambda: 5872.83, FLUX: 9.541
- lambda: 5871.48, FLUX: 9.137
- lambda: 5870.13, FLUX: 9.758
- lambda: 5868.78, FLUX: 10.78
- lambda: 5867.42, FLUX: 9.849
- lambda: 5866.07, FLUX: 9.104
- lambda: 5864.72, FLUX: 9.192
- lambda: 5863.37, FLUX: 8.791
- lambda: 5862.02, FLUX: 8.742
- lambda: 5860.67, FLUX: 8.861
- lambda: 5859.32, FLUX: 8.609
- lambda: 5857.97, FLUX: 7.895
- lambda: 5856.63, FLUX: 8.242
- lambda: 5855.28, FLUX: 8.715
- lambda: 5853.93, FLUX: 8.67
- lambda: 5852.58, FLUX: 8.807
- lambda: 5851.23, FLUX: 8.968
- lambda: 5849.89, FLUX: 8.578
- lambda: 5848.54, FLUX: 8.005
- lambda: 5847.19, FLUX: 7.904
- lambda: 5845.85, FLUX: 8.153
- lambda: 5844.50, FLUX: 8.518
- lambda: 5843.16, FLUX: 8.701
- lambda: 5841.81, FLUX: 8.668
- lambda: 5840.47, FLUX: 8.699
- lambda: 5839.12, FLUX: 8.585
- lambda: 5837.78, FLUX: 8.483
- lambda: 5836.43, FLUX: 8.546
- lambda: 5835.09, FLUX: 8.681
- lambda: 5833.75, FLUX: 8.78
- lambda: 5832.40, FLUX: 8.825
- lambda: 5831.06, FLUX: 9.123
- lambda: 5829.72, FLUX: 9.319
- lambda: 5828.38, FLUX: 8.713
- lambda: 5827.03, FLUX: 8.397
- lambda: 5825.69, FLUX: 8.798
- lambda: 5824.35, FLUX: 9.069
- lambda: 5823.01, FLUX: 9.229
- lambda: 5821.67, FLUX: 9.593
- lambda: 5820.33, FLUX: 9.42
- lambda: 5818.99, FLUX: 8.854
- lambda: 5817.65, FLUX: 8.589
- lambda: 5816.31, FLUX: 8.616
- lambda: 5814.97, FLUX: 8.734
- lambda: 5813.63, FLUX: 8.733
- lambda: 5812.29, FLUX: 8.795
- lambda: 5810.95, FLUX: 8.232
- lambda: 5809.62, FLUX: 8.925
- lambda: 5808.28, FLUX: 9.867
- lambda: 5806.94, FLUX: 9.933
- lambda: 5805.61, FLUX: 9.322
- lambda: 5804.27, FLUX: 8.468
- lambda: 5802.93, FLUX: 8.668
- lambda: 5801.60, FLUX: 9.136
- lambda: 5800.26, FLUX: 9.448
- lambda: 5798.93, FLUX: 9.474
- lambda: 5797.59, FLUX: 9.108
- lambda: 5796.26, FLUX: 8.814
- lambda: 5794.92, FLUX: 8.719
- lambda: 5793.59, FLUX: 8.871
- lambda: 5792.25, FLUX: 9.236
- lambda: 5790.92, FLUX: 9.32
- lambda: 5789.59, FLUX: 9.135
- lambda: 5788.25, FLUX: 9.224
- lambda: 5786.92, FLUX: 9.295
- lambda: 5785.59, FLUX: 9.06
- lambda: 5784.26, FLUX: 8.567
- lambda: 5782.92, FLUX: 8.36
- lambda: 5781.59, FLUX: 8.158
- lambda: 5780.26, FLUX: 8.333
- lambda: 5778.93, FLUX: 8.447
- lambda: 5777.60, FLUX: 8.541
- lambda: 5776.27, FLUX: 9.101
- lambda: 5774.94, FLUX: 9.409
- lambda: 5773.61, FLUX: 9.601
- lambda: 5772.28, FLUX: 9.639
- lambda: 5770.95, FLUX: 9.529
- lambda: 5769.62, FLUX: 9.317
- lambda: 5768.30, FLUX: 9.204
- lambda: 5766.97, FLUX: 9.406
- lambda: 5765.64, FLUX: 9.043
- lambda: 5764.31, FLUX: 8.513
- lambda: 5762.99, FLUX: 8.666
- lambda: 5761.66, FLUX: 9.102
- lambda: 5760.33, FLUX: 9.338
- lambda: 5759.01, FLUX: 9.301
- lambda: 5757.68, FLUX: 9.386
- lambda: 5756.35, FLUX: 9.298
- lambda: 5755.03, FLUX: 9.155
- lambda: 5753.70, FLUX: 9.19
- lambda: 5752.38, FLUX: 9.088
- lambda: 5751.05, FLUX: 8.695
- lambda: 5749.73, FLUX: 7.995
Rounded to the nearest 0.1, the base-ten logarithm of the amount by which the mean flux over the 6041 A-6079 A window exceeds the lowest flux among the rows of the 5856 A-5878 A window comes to 0.1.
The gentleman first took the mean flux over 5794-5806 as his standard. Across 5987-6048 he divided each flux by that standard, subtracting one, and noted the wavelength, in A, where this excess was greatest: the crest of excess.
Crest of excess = 6044.32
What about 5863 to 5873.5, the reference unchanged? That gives 5868.78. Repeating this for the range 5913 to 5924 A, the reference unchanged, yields 5920.35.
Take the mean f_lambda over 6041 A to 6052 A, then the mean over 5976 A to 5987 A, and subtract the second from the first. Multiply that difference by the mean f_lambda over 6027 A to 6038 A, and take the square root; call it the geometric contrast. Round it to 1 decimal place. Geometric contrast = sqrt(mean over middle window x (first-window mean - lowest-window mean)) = 2.0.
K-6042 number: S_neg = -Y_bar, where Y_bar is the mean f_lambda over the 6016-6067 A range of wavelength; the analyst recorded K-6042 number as -8.91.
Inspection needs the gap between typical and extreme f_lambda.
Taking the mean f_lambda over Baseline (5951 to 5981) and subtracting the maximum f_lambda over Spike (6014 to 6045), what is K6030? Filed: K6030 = -0.9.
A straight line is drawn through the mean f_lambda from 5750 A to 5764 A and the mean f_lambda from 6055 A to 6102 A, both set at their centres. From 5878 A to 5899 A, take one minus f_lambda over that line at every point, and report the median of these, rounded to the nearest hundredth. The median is 0.16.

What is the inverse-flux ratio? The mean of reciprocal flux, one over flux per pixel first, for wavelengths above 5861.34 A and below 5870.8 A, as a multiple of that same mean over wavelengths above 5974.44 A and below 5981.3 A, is 0.90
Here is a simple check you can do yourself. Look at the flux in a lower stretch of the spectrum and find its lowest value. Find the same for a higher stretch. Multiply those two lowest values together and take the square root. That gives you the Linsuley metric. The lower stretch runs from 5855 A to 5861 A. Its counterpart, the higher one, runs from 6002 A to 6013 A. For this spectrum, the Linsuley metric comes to 7.93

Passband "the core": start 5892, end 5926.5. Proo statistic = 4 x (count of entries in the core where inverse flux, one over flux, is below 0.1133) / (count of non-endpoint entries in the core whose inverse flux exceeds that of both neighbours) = 12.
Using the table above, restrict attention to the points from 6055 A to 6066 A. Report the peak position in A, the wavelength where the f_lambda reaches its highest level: 6065.23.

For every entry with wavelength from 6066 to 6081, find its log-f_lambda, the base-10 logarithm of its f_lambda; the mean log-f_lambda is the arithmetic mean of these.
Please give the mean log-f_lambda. 0.966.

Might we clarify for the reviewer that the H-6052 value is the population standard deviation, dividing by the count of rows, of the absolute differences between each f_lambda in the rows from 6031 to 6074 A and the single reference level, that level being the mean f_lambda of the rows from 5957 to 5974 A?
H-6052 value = 0.264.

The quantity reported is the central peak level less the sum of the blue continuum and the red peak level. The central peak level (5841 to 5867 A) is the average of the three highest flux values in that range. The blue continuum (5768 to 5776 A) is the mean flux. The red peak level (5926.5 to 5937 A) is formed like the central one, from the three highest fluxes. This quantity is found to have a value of -9.7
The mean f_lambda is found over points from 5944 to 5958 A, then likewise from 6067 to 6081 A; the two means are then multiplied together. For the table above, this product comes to 81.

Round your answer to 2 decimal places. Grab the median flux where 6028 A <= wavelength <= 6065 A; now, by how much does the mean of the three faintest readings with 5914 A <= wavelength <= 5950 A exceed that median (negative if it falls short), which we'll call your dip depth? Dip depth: -0.80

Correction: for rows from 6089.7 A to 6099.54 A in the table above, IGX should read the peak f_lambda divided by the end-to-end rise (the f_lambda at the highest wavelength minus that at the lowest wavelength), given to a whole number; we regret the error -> 56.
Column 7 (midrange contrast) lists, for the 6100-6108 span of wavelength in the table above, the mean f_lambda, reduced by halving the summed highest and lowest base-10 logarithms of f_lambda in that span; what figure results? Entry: 8.19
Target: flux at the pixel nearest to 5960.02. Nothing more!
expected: 8.504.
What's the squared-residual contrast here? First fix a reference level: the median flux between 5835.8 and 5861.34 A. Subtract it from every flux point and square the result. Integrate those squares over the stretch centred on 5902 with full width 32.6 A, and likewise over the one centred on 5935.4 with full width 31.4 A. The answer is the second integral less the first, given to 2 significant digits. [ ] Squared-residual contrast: -27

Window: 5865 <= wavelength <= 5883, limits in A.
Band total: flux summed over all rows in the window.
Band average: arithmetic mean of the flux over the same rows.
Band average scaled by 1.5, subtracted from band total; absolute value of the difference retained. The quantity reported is 110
